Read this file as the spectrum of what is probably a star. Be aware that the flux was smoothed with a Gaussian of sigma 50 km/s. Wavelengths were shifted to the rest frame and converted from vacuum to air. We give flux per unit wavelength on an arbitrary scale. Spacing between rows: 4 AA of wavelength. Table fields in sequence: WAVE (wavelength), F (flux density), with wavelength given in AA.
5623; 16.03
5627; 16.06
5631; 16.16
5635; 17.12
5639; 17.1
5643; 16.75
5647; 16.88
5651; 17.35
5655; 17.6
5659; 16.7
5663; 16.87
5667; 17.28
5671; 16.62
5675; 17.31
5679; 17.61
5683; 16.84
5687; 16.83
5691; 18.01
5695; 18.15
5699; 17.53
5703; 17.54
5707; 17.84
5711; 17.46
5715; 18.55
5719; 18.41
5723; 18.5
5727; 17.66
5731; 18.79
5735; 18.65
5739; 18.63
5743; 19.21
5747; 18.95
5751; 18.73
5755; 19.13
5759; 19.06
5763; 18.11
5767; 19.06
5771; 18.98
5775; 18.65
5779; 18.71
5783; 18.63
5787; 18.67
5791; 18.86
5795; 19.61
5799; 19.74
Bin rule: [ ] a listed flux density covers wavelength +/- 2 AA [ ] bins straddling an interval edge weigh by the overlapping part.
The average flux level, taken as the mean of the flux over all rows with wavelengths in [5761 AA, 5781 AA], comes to 18.7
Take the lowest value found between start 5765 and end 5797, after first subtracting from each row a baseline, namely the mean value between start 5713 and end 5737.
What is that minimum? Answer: 0.2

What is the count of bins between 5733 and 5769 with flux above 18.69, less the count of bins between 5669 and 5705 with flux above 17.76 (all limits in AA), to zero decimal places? 4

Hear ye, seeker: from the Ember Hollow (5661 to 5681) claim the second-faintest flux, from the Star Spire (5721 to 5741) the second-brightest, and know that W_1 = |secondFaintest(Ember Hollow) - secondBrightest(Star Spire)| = 1.78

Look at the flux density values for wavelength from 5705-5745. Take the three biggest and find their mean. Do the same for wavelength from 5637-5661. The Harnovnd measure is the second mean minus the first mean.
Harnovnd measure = -1.53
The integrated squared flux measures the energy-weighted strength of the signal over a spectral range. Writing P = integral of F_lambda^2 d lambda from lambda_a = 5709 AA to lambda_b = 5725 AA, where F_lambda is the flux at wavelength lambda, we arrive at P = 5321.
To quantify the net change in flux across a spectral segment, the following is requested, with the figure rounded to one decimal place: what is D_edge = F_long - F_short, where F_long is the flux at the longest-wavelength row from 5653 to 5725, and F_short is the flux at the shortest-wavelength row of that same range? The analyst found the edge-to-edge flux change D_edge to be 0.9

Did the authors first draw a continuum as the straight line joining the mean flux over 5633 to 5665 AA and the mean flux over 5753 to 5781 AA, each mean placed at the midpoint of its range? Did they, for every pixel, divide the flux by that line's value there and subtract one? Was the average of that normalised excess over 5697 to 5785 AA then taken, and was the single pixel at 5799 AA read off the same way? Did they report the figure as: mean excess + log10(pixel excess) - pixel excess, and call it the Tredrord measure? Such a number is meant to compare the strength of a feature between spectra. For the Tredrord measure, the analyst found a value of -1.66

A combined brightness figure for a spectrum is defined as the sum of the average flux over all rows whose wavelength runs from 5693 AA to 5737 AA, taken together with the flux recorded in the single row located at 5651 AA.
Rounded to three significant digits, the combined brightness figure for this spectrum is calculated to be 35.4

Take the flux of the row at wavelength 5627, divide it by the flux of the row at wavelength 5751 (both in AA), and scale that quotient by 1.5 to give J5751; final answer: 1.29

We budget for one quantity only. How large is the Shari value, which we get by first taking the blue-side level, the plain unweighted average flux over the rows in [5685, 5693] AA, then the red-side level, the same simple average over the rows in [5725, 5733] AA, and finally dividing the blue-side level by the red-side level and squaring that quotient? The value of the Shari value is 0.91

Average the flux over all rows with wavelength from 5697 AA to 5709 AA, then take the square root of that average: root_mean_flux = 4.20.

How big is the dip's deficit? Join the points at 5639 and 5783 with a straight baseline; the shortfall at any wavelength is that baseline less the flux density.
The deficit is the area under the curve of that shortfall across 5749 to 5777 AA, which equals -11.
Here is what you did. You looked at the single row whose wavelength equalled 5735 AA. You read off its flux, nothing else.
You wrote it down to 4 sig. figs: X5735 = 18.65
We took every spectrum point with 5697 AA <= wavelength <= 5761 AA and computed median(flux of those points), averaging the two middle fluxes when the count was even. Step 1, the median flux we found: 18.6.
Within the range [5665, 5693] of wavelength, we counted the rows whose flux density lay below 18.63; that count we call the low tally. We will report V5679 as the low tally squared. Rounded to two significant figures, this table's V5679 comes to 49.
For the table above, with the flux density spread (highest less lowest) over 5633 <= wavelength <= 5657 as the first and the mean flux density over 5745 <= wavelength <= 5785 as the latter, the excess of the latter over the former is 18.0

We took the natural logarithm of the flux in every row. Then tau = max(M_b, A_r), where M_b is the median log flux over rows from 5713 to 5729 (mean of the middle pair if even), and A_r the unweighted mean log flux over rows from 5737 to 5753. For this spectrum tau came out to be 2.94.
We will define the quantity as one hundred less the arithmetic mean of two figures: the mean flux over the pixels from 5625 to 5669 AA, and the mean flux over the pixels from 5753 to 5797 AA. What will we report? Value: 82.1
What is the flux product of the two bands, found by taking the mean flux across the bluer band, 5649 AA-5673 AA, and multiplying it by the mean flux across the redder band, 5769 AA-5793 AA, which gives 320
